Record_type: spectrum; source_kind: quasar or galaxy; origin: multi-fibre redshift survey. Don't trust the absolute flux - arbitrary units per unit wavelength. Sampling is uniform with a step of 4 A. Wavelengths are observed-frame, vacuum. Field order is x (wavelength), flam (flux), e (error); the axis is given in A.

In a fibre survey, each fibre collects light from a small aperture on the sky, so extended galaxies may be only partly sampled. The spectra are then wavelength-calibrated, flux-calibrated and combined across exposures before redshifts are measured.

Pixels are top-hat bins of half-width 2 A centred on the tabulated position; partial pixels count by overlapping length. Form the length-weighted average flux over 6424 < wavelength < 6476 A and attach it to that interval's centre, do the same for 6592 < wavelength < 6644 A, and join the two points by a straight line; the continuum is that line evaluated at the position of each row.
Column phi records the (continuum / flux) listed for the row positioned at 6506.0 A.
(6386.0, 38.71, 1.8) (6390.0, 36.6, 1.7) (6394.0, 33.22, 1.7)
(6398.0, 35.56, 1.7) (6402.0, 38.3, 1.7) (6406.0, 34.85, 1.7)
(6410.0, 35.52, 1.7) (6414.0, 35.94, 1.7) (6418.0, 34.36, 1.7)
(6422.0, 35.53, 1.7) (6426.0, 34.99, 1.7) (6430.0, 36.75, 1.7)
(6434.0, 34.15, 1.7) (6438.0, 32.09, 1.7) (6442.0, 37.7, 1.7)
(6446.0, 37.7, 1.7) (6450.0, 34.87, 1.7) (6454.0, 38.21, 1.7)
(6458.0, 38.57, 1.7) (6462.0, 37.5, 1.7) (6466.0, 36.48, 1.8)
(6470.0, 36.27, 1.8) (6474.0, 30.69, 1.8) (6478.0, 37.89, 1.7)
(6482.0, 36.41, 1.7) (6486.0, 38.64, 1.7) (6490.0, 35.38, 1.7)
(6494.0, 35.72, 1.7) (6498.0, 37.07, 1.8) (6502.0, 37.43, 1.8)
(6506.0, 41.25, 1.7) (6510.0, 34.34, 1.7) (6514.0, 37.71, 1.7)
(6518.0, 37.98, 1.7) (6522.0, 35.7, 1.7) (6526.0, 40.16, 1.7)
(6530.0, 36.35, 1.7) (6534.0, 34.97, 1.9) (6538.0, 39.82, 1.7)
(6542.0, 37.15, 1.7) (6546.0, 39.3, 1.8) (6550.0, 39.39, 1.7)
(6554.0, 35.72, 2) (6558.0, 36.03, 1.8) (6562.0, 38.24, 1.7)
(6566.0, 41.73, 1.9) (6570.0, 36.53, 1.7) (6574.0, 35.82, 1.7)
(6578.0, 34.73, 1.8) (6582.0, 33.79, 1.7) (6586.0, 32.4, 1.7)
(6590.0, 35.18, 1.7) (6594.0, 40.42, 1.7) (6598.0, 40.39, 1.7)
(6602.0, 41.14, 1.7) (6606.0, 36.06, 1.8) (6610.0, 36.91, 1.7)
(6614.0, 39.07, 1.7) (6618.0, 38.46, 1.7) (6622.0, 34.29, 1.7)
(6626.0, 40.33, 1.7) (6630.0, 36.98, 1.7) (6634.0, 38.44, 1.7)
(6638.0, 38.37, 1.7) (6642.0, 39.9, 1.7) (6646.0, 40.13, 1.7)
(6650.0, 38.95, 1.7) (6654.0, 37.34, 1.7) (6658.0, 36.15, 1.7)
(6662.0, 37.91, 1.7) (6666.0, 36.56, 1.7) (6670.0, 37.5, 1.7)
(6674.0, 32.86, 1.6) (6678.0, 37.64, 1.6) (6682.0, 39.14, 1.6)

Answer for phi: 0.89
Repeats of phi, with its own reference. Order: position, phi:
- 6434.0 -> 1.04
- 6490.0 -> 1.03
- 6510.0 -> 1.07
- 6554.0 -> 1.05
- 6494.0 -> 1.02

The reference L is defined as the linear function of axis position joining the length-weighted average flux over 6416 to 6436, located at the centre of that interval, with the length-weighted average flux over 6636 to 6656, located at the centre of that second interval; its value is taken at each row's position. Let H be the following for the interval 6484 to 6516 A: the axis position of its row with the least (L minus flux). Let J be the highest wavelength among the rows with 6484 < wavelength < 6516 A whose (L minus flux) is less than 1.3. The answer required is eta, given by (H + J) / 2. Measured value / 6510 A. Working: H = 6506.0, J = 6514.0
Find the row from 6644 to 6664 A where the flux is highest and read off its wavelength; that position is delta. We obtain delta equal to 6646.0 A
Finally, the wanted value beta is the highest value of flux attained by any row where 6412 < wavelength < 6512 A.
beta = 41.25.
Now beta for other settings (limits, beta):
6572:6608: 41.14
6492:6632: 41.73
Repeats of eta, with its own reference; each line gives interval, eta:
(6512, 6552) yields 6538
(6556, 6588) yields 6568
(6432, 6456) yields 6454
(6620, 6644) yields 6634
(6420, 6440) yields 6432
